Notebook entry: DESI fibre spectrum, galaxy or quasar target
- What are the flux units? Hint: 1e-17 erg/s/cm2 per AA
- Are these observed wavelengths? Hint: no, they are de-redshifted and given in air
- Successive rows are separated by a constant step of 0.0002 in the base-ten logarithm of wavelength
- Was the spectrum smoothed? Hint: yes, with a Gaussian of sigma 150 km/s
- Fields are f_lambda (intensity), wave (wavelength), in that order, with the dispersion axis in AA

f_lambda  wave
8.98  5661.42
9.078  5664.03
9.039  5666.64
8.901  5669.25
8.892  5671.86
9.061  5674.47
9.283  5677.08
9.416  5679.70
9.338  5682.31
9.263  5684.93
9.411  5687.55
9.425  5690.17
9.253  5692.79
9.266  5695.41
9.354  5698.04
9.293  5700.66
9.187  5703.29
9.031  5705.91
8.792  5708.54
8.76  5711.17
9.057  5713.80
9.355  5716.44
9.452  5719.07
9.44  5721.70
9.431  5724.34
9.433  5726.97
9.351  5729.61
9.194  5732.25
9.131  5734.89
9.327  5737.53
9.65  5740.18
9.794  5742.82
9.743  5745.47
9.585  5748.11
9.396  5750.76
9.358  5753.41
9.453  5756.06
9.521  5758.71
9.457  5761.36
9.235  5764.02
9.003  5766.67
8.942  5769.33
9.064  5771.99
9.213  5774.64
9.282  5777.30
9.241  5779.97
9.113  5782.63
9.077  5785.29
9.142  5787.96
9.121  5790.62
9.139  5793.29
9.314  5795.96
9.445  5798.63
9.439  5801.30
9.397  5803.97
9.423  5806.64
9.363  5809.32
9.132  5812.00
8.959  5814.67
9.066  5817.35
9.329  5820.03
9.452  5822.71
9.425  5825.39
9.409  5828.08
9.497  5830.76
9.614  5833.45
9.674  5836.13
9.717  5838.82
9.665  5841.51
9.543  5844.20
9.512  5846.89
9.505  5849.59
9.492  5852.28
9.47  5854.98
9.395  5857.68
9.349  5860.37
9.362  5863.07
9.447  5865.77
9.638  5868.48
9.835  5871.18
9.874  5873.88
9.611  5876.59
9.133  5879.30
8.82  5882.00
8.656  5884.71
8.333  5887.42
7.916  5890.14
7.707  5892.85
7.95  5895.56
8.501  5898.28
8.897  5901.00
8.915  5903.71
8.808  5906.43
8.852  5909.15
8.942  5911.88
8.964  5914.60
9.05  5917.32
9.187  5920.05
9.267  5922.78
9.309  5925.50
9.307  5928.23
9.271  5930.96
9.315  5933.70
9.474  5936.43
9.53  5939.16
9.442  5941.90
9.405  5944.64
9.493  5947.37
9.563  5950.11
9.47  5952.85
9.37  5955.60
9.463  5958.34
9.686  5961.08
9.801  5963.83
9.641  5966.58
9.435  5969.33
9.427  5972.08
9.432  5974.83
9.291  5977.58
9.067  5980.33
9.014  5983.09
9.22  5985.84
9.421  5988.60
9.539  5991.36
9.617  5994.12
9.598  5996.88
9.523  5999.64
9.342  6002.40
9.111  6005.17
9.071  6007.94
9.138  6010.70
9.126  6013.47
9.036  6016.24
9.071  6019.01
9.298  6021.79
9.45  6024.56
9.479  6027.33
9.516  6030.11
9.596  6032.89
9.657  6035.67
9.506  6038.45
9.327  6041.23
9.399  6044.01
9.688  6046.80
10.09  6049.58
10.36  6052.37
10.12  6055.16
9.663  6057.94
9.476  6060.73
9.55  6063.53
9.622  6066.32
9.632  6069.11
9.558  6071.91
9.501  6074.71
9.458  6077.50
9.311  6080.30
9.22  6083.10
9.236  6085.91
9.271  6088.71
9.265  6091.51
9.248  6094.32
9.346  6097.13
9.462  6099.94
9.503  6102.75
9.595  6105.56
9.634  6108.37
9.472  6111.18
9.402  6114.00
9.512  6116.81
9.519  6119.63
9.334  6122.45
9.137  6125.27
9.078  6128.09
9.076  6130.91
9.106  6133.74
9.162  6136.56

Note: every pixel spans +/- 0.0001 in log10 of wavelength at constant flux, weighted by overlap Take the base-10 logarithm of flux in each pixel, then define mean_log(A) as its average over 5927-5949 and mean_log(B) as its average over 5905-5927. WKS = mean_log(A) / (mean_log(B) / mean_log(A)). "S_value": 0.99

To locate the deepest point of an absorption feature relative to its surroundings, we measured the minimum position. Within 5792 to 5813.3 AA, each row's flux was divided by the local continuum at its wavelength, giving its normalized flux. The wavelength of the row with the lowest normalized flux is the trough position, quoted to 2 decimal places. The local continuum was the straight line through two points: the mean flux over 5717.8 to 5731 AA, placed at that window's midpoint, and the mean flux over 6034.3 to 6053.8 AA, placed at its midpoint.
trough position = 5812.00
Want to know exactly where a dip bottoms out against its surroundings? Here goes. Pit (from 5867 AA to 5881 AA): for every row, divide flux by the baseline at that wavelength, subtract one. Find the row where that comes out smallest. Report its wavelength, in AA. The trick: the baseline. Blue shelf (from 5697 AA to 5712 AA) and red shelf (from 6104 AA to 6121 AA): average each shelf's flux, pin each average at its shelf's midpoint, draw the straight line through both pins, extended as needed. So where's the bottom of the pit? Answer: 5879.30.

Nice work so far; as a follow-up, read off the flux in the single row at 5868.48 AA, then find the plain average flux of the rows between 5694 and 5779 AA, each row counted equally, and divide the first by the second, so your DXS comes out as 1.04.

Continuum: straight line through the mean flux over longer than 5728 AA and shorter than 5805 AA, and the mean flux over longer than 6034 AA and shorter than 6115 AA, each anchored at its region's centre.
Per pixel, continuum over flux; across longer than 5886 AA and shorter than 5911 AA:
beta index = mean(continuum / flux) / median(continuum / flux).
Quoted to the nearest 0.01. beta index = 1.01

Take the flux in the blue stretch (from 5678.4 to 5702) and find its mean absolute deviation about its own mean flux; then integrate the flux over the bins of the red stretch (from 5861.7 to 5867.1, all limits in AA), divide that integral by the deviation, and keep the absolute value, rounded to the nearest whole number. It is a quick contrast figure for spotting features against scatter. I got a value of 857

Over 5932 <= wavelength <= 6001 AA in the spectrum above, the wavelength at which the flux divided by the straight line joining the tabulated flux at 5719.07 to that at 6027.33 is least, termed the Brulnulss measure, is 5983.09 AA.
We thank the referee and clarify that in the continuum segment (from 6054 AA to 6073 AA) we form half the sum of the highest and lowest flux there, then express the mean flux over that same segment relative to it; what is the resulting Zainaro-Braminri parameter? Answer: 0.99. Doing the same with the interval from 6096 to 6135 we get 1.00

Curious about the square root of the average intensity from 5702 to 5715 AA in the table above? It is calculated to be 2.99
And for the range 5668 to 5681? 3.02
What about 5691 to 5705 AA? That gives 3.04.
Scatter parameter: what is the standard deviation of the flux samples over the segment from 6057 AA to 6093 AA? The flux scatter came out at 0.16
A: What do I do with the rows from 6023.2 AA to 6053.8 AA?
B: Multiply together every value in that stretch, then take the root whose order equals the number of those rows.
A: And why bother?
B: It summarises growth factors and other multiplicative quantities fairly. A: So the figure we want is 9.64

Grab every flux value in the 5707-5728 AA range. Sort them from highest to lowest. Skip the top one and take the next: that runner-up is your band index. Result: 9.44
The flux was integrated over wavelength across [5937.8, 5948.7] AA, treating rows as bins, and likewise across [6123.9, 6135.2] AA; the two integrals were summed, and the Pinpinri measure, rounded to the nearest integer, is 206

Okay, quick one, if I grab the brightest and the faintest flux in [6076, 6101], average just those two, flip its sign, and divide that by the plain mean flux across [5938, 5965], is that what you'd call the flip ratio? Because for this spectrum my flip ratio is -0.98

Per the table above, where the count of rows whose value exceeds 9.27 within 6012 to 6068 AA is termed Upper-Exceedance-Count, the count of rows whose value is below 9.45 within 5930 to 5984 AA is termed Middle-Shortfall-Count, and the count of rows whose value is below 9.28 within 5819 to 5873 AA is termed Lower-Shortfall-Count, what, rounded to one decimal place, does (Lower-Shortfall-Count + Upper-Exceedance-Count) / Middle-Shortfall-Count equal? 1.5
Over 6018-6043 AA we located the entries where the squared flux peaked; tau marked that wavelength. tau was 6035.67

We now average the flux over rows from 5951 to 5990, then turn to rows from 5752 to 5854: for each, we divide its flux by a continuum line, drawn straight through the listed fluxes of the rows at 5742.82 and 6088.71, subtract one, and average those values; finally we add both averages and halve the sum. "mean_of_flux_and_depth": 4.69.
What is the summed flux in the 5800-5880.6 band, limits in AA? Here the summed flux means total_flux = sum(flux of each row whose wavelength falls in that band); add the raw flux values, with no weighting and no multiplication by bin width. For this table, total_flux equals 284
